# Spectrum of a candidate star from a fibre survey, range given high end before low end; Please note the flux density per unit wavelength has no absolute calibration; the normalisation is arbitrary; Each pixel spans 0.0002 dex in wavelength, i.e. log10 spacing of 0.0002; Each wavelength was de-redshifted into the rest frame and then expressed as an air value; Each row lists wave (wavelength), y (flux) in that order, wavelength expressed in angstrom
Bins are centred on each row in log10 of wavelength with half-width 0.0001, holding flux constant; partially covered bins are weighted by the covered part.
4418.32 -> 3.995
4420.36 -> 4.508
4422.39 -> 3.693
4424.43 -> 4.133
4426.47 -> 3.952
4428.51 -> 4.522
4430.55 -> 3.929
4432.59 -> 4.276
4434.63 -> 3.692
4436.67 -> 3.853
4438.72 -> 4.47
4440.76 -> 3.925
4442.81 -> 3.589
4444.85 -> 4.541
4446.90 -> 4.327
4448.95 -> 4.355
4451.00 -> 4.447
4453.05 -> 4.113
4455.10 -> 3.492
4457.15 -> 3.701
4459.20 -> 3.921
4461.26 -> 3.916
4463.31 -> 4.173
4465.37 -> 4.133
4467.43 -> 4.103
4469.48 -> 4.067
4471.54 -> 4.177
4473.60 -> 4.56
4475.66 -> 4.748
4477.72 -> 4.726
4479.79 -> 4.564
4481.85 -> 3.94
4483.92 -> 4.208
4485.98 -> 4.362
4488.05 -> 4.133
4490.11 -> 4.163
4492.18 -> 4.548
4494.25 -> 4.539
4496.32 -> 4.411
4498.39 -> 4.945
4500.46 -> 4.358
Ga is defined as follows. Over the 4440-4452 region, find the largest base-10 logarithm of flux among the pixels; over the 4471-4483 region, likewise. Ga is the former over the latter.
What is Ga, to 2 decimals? 0.97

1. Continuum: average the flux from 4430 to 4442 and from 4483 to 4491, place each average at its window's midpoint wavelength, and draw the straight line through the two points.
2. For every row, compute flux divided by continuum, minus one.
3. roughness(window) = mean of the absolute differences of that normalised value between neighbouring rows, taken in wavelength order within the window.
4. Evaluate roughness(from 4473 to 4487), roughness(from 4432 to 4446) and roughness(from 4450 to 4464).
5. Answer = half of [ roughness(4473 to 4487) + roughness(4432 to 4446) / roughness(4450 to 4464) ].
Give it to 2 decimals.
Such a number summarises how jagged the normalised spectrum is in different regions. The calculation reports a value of 1.01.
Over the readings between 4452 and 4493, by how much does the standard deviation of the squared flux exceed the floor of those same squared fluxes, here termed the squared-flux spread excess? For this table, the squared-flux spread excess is -9.5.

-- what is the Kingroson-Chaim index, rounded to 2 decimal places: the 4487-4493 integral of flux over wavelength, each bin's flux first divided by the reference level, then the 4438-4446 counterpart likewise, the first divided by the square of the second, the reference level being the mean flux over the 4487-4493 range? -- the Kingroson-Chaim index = 0.10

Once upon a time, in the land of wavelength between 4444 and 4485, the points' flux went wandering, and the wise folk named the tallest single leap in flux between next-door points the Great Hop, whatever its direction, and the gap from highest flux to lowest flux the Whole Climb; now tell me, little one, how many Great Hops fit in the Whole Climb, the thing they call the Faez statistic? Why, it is 2.01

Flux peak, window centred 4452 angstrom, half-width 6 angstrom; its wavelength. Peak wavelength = 4451.00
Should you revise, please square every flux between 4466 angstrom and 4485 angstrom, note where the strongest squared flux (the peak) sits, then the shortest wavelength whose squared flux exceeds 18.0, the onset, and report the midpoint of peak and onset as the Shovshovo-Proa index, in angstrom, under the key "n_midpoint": 4474.6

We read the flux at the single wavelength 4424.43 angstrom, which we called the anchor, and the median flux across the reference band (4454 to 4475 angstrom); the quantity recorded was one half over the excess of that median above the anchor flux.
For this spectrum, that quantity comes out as -10.42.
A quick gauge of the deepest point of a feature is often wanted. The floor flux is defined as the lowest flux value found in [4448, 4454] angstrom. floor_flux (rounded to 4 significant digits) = 4.113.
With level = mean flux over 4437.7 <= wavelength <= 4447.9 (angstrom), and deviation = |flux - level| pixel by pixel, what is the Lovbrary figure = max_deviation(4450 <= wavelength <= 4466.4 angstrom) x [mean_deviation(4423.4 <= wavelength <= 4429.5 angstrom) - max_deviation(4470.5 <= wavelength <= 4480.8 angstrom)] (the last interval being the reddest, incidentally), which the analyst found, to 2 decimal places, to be -0.25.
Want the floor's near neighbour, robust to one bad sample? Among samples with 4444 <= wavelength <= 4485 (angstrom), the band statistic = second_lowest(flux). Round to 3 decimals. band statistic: 3.701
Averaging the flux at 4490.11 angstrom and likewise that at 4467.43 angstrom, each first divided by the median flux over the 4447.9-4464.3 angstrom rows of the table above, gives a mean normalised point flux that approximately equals 1.03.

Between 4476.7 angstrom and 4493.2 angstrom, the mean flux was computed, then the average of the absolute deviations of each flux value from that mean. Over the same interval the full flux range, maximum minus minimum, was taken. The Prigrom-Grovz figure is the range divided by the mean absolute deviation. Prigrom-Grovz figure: 3.6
